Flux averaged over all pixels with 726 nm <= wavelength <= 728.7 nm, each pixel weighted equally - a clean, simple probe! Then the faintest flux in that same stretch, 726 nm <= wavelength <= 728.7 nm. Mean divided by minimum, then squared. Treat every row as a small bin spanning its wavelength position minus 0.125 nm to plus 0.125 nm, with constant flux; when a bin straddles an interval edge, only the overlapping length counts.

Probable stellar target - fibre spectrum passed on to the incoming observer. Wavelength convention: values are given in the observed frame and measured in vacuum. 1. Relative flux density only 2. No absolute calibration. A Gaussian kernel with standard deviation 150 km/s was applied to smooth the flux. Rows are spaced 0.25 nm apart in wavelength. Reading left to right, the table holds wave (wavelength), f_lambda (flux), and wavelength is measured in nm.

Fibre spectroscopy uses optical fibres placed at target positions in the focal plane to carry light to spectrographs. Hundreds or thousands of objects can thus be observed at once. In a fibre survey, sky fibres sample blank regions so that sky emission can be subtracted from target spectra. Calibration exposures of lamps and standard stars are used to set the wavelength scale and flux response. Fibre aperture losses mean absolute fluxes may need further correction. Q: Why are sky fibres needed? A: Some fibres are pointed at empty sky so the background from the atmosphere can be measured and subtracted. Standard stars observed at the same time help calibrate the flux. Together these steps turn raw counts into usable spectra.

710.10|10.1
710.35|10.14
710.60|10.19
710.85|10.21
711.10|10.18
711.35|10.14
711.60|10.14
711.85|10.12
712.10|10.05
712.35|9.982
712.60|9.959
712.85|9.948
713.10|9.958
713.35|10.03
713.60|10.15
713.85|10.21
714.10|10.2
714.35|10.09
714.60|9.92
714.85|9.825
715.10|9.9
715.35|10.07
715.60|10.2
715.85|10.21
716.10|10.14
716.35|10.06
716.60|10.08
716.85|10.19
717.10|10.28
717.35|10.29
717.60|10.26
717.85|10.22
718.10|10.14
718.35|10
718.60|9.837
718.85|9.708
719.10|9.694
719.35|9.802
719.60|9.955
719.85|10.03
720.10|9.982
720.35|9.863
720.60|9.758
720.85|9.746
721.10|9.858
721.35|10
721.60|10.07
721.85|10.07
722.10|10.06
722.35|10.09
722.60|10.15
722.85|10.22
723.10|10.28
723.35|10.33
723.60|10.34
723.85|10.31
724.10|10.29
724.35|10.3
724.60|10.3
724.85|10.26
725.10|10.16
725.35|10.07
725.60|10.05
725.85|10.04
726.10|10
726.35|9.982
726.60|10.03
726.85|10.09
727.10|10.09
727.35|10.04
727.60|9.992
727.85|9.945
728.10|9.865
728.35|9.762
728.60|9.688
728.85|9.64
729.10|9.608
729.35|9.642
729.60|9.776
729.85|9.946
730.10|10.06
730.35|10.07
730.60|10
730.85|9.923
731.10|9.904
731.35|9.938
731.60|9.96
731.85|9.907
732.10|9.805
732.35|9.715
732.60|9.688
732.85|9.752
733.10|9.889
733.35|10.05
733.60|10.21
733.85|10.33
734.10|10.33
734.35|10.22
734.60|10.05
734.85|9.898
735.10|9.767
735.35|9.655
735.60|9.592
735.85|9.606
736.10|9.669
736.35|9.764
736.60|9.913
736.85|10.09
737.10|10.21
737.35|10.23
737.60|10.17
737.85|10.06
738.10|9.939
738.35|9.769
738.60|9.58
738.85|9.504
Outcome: 1.06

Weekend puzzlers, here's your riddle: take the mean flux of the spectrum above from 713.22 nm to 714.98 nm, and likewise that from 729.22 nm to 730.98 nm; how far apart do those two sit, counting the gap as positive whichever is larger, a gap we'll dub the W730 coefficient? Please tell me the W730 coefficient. 0.14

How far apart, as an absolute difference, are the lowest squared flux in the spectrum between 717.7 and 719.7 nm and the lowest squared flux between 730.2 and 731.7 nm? 4.1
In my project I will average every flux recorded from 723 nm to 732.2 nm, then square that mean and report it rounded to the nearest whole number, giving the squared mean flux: 100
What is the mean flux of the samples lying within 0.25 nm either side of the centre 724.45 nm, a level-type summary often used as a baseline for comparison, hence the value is 10.30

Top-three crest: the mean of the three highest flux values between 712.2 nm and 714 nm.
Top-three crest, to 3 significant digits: 10.1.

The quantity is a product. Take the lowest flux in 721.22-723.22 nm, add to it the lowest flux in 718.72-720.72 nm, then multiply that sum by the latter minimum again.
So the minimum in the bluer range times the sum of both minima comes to 191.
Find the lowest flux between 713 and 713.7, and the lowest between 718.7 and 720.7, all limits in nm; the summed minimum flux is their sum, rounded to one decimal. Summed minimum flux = 19.7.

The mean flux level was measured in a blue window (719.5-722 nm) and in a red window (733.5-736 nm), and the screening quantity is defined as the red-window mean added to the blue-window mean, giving 19.9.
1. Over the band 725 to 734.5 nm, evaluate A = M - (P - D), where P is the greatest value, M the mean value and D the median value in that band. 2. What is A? 9.59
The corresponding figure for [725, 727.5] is 9.94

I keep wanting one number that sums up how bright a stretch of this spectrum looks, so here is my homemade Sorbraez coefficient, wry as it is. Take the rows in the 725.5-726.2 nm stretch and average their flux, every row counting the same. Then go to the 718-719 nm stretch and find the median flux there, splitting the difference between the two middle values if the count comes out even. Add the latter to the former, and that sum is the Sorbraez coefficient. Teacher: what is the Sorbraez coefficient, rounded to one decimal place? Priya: 19.9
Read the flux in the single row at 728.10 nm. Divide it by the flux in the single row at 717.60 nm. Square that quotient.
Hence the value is 0.92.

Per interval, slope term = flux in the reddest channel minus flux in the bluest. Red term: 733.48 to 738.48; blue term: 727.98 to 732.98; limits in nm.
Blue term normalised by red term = 0.3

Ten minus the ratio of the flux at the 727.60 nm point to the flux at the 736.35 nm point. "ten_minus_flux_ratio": 8.98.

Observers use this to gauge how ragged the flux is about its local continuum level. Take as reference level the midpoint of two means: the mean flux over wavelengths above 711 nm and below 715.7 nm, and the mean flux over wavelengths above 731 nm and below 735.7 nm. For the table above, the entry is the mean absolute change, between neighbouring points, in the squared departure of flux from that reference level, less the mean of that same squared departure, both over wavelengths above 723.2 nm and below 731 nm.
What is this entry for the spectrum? -0.029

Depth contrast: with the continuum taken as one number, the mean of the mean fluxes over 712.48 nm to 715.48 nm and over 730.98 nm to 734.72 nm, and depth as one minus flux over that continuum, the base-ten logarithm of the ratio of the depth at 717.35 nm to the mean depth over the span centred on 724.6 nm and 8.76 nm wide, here 0.8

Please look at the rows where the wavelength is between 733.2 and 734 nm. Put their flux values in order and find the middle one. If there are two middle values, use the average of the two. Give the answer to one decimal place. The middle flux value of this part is 10.2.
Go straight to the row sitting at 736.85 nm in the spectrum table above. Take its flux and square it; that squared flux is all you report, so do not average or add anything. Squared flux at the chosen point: 102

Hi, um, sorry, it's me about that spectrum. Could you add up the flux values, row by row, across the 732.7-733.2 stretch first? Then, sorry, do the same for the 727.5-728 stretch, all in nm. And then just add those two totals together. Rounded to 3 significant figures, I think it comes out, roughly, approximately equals 39.6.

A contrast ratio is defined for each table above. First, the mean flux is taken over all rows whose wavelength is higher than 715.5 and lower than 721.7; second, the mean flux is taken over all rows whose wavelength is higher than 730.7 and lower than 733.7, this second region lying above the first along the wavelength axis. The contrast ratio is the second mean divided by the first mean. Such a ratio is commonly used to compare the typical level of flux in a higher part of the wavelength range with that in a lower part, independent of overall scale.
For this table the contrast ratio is 0.99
